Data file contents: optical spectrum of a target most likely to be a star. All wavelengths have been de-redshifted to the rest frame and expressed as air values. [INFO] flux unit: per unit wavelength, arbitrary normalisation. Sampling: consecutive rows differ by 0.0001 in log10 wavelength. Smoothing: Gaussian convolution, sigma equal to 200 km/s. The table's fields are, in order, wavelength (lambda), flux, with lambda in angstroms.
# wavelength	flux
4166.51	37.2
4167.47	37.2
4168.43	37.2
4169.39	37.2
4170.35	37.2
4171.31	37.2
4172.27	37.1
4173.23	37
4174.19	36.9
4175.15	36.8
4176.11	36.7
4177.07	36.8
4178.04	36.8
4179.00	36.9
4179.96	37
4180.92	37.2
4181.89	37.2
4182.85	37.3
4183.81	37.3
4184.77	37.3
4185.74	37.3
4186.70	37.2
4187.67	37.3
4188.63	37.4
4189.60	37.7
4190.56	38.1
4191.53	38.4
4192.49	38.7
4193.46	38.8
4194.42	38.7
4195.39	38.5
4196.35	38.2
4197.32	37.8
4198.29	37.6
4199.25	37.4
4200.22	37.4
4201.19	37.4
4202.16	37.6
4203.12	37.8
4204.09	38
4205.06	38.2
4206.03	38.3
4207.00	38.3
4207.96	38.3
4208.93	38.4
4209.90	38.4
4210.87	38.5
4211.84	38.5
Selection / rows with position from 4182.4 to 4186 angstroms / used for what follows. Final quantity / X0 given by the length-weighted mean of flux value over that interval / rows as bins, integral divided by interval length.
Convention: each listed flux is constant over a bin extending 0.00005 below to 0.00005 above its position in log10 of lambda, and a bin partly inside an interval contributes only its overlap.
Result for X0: 37.3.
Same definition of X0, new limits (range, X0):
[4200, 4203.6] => 37.6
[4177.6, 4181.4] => 37.0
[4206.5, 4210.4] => 38.4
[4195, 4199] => 38.0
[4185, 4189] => 37.3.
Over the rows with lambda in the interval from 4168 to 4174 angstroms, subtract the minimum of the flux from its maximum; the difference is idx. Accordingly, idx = 0.20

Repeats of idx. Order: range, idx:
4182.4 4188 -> 0.10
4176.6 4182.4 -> 0.40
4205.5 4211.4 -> 0.20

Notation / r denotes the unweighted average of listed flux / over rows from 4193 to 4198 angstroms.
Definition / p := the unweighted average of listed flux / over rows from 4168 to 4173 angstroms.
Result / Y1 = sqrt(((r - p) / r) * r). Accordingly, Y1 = 1.10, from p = 37.2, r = 38.4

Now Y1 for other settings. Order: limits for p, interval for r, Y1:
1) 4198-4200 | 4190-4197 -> 0.99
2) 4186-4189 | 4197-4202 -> 0.47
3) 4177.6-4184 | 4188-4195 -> 1.08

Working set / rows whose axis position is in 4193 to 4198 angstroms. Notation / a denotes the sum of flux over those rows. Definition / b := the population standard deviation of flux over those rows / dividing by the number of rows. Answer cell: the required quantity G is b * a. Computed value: 70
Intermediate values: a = 192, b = 0.4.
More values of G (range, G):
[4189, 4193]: 57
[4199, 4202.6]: 13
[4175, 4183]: 68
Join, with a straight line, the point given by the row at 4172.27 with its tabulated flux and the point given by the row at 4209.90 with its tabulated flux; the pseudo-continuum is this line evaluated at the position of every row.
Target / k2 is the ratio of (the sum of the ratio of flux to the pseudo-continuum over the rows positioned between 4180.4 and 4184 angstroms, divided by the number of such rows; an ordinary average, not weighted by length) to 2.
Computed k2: 0.4973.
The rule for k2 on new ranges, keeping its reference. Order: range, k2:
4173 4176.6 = 0.4955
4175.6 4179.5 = 0.4935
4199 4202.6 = 0.4917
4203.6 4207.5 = 0.4994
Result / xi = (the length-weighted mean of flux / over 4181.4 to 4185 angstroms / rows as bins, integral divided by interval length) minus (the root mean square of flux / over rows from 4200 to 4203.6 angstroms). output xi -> -0.25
